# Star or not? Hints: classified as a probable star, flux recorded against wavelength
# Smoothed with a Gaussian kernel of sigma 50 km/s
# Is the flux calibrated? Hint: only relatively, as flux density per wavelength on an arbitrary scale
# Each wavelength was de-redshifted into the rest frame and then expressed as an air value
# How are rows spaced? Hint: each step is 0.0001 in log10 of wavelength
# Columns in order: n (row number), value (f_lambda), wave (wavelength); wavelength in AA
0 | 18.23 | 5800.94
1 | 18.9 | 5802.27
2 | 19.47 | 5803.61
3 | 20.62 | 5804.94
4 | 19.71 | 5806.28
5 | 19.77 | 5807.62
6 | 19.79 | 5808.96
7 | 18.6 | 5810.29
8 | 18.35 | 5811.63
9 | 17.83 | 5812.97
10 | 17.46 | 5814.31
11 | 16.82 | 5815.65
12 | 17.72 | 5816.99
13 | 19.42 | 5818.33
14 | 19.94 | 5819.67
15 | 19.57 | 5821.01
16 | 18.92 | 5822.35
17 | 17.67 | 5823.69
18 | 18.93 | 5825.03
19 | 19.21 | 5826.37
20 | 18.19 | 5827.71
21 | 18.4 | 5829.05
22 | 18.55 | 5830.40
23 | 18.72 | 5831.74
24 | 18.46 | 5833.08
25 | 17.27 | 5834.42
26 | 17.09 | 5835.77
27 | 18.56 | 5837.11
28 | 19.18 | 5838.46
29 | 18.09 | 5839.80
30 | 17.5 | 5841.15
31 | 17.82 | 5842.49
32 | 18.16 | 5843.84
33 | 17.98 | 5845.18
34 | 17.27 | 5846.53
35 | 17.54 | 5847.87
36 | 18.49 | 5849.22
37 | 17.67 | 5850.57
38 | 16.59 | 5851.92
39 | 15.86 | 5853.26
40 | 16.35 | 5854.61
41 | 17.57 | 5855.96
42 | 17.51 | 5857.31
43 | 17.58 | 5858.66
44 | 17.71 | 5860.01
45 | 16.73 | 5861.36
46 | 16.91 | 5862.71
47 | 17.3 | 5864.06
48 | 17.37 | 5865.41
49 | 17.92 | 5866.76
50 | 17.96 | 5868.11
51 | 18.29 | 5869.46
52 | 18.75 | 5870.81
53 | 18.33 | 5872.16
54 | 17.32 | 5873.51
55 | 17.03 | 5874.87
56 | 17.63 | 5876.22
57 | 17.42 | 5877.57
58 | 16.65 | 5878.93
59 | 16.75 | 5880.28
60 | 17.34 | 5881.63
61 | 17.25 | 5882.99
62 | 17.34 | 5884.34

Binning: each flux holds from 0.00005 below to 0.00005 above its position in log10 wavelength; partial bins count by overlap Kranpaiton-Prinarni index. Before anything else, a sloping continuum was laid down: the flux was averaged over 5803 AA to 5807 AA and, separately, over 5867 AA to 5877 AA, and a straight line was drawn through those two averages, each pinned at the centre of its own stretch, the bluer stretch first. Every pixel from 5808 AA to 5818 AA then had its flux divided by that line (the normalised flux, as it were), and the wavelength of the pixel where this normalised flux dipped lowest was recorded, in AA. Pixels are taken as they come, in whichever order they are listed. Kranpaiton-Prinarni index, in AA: 5815.65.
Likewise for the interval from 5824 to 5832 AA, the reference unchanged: 5827.71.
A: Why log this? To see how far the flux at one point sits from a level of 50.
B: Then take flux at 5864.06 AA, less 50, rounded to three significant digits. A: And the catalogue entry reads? -32.7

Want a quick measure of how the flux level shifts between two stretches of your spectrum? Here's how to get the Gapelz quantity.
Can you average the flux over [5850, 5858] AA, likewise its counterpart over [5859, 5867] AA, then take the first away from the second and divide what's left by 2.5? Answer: 0.16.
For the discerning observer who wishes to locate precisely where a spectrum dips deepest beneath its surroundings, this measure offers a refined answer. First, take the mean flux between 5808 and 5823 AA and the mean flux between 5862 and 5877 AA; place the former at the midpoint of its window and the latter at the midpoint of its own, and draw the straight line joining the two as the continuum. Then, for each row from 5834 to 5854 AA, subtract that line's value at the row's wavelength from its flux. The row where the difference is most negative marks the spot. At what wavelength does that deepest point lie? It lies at 5853.26 AA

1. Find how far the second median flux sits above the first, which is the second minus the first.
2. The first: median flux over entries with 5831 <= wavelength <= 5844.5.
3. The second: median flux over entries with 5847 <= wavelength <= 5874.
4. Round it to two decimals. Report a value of -0.57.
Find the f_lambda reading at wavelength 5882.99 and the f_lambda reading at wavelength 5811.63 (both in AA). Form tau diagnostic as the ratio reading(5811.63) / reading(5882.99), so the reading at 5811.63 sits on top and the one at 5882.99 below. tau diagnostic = 1.06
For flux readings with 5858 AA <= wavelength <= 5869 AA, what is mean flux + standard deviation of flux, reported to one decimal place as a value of 17.9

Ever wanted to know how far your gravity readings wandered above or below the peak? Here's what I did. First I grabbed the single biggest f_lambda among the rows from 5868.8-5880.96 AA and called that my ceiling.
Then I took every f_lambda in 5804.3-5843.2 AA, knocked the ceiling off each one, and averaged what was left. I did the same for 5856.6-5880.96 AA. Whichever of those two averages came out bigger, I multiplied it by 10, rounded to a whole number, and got -2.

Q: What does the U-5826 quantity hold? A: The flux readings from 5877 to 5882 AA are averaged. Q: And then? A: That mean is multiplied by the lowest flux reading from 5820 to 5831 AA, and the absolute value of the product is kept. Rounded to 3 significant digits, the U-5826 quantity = 301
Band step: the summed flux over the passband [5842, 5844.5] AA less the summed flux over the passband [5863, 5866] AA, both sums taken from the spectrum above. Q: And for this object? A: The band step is 1.3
